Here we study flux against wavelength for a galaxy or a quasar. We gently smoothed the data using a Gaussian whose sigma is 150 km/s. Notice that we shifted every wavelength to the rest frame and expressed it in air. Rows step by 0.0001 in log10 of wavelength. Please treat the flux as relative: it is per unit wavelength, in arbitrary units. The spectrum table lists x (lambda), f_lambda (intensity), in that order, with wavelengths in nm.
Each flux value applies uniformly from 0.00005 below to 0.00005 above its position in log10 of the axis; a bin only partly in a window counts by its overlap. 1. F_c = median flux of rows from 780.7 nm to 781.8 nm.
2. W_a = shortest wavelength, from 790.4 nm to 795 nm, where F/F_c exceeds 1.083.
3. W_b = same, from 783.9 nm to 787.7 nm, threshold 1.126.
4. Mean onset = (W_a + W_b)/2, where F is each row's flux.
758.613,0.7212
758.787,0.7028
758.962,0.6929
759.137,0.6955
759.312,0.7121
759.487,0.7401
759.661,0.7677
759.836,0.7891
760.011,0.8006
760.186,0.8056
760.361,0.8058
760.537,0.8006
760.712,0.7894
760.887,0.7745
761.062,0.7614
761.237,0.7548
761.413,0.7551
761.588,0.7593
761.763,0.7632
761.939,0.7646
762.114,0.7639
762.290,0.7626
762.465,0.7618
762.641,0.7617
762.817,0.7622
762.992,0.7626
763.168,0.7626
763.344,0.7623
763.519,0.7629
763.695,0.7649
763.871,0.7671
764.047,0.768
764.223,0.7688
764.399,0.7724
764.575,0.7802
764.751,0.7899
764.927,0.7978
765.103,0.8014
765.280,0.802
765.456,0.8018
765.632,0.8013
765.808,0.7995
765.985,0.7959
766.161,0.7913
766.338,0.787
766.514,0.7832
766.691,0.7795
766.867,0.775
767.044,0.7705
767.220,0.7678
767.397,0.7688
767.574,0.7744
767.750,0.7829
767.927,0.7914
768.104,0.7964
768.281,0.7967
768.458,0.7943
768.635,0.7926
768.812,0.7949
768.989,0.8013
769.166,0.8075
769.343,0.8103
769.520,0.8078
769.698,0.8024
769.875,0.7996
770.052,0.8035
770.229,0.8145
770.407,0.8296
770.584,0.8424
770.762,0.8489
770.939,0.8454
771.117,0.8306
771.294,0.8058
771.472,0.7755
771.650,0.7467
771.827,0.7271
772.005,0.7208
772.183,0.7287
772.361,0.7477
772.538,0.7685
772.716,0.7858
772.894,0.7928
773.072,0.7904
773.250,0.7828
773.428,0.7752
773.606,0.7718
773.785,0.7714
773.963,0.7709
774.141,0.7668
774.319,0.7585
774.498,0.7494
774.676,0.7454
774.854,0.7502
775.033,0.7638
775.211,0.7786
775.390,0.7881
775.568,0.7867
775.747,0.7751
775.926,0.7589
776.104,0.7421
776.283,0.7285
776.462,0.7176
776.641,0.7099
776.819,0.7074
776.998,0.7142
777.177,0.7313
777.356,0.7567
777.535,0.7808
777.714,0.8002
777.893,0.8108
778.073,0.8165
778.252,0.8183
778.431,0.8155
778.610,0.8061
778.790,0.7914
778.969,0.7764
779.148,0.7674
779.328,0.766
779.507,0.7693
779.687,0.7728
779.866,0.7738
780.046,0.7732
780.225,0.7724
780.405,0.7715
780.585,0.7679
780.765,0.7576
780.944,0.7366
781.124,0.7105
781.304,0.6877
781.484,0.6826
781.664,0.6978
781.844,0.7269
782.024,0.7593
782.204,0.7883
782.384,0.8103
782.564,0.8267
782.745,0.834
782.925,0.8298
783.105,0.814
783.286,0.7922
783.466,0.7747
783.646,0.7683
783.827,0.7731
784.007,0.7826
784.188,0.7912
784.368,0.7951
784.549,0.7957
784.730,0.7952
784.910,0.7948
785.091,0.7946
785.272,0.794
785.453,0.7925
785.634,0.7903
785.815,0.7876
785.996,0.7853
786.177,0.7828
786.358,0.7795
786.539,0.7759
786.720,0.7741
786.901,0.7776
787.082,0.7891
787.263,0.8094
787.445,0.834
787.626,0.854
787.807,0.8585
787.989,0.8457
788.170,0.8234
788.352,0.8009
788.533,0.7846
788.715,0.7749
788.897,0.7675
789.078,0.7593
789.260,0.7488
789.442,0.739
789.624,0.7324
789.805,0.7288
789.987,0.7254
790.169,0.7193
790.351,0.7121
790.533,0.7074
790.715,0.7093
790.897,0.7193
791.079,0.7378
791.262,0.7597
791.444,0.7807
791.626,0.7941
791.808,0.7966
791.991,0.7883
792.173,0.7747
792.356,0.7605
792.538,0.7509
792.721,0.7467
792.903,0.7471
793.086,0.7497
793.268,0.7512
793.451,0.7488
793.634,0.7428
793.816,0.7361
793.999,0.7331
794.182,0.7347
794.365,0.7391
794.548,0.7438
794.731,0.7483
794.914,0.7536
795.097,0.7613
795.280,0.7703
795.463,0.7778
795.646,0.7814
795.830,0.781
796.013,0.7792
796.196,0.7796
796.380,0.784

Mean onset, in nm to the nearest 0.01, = 787.91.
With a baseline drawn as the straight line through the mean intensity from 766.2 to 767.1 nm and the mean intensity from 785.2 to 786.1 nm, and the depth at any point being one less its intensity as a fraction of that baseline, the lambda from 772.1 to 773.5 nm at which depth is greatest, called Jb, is 772.183 nm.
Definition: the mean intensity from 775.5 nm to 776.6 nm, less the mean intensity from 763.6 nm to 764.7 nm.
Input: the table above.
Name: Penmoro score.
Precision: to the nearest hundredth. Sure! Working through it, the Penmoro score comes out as -0.02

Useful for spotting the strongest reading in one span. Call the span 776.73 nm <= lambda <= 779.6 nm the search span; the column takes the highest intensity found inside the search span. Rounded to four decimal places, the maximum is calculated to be 0.8183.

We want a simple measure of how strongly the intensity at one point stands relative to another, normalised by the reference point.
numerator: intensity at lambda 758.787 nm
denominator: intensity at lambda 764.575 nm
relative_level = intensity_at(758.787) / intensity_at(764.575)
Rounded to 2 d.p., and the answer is 0.90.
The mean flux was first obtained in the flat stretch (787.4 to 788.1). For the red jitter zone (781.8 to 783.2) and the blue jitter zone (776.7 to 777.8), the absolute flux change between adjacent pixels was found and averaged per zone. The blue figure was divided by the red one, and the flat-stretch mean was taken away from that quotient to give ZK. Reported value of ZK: 0.17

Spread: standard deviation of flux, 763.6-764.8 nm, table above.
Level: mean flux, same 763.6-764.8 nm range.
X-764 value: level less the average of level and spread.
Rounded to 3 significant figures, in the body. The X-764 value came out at 0.382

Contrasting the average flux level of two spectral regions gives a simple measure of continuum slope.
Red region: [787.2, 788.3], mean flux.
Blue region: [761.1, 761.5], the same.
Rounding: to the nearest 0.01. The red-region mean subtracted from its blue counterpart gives -0.08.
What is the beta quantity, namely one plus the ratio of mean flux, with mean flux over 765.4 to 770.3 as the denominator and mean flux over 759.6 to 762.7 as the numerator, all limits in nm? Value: 1.98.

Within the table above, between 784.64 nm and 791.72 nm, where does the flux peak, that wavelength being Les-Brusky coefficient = 787.807 nm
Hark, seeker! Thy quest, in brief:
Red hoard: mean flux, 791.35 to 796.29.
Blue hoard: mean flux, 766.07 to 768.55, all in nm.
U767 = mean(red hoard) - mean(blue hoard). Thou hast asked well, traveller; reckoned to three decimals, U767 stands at -0.022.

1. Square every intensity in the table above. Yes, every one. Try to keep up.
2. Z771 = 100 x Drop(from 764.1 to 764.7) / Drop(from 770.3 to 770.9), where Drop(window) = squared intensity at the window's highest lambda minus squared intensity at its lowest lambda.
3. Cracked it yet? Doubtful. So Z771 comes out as 55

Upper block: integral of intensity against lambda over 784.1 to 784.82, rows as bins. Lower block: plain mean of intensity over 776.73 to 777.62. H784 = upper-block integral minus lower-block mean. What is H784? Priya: -0.2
